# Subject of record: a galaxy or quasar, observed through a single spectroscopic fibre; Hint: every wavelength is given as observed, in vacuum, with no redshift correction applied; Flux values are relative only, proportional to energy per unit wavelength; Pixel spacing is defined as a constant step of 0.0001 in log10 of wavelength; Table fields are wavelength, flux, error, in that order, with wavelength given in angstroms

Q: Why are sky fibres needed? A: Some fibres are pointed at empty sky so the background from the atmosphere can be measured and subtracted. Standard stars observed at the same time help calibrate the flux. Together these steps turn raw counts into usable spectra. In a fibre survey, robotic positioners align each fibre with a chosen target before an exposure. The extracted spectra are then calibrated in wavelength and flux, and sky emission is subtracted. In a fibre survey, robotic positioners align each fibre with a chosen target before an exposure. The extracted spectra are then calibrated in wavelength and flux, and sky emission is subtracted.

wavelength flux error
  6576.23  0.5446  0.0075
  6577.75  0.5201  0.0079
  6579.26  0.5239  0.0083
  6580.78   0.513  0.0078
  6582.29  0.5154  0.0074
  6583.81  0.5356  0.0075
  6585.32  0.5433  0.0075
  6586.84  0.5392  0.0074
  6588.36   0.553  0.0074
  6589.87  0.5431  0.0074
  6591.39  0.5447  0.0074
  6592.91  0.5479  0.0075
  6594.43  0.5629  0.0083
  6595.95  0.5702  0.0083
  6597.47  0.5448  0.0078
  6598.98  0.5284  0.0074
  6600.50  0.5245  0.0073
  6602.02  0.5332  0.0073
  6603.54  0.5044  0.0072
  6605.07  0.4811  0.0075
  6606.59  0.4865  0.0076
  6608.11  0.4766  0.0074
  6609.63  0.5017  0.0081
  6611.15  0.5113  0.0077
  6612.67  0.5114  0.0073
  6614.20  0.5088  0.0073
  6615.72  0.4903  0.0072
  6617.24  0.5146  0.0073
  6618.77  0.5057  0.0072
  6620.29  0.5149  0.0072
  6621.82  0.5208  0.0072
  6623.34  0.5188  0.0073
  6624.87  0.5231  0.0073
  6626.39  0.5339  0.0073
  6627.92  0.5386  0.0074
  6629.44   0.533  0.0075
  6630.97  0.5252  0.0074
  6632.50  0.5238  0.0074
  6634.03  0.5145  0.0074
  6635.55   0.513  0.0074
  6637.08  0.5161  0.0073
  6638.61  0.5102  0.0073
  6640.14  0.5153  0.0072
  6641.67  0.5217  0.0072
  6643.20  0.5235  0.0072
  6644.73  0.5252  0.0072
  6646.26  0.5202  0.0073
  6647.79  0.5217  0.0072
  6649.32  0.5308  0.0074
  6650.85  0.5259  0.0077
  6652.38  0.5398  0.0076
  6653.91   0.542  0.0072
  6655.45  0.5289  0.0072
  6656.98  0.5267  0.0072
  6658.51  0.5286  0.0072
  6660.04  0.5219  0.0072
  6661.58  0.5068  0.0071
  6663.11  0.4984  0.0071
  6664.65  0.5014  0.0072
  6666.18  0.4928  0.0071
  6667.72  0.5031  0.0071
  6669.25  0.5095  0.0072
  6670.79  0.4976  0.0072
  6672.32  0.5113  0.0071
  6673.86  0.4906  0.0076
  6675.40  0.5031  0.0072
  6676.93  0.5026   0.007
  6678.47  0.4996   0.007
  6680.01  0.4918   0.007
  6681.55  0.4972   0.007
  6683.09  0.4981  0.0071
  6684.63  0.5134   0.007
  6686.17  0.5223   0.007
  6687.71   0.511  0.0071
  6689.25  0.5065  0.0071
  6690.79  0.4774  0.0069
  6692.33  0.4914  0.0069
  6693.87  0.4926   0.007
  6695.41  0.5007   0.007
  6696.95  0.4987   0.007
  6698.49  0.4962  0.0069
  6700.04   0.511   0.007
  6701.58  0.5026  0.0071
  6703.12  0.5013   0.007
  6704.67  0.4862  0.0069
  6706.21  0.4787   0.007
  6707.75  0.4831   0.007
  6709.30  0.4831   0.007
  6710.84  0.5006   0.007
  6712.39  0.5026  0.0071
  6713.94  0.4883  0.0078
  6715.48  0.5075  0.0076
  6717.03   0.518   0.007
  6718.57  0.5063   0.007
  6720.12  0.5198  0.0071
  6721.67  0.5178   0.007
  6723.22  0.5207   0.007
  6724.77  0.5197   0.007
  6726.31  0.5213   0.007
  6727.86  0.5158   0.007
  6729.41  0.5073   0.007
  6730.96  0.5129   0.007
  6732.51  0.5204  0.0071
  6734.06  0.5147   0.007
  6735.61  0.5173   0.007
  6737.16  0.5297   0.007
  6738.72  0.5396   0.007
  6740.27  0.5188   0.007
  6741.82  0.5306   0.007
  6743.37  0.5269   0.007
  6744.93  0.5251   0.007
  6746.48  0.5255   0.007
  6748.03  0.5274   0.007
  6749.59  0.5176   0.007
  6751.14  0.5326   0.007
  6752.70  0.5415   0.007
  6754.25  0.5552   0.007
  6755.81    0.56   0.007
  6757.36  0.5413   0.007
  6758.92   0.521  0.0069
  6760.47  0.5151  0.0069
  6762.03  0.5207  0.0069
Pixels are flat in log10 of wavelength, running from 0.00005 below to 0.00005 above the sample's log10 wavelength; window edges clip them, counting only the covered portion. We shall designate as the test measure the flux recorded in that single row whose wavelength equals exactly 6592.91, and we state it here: 0.5479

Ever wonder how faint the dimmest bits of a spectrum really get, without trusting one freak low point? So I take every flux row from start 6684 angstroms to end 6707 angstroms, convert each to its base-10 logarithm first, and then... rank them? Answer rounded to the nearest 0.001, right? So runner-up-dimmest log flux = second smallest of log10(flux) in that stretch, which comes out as -0.320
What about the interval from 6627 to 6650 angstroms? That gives -0.290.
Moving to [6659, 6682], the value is -0.308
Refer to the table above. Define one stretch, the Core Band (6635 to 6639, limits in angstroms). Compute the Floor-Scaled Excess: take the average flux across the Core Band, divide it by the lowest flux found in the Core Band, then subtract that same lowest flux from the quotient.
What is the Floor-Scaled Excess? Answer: 0.495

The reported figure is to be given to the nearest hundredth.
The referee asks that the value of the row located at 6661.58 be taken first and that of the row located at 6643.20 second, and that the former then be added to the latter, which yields 1.03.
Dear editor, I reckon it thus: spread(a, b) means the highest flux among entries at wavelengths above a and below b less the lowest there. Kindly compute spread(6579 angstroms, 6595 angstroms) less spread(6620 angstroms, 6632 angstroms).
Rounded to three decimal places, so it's 0.026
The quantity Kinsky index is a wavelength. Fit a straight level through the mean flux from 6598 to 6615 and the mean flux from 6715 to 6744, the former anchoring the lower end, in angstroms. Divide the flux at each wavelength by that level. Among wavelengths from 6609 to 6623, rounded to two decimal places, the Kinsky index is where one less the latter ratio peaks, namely 6615.72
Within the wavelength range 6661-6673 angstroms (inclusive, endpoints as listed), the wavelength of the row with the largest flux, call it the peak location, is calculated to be 6672.32 angstroms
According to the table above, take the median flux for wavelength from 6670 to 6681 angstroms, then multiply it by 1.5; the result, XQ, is 0.749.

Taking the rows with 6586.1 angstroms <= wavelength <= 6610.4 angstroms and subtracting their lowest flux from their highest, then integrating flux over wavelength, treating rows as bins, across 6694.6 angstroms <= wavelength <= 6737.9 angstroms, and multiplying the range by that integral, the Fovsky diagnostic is 2.1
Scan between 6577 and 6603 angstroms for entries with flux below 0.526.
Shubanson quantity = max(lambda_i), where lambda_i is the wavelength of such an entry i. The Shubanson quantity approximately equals 6600.50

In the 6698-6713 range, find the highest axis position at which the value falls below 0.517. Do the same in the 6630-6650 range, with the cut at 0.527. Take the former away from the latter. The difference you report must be -64.6 angstroms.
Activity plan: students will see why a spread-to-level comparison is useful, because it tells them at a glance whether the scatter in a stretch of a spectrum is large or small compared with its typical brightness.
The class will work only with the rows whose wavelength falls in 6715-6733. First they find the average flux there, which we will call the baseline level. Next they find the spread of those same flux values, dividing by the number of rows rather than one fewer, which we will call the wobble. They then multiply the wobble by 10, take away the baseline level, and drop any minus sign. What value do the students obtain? 0.461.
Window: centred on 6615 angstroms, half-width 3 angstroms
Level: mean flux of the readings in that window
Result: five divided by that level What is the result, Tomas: 9.88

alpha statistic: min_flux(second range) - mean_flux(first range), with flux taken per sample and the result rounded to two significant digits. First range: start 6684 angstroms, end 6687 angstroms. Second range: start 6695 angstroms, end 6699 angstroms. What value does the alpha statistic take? -0.022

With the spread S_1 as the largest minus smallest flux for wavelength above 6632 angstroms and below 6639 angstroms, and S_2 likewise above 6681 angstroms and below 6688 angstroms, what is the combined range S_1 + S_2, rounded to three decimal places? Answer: 0.039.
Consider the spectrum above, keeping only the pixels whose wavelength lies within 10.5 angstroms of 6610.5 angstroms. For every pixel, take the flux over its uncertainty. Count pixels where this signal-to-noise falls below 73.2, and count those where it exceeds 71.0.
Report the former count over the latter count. 4.7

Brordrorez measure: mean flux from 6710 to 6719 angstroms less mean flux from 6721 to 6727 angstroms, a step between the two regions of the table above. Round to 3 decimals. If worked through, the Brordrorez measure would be -0.016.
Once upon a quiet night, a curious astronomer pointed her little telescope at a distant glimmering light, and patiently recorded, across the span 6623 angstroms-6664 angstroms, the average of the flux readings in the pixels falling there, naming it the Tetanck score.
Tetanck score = 0.523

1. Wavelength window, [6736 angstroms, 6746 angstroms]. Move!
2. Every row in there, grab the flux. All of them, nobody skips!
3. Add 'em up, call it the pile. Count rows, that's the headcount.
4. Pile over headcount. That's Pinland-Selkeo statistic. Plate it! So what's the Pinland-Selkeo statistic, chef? 0.528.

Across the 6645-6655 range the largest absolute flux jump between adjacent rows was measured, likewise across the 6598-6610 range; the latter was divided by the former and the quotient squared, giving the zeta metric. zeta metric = 4.3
